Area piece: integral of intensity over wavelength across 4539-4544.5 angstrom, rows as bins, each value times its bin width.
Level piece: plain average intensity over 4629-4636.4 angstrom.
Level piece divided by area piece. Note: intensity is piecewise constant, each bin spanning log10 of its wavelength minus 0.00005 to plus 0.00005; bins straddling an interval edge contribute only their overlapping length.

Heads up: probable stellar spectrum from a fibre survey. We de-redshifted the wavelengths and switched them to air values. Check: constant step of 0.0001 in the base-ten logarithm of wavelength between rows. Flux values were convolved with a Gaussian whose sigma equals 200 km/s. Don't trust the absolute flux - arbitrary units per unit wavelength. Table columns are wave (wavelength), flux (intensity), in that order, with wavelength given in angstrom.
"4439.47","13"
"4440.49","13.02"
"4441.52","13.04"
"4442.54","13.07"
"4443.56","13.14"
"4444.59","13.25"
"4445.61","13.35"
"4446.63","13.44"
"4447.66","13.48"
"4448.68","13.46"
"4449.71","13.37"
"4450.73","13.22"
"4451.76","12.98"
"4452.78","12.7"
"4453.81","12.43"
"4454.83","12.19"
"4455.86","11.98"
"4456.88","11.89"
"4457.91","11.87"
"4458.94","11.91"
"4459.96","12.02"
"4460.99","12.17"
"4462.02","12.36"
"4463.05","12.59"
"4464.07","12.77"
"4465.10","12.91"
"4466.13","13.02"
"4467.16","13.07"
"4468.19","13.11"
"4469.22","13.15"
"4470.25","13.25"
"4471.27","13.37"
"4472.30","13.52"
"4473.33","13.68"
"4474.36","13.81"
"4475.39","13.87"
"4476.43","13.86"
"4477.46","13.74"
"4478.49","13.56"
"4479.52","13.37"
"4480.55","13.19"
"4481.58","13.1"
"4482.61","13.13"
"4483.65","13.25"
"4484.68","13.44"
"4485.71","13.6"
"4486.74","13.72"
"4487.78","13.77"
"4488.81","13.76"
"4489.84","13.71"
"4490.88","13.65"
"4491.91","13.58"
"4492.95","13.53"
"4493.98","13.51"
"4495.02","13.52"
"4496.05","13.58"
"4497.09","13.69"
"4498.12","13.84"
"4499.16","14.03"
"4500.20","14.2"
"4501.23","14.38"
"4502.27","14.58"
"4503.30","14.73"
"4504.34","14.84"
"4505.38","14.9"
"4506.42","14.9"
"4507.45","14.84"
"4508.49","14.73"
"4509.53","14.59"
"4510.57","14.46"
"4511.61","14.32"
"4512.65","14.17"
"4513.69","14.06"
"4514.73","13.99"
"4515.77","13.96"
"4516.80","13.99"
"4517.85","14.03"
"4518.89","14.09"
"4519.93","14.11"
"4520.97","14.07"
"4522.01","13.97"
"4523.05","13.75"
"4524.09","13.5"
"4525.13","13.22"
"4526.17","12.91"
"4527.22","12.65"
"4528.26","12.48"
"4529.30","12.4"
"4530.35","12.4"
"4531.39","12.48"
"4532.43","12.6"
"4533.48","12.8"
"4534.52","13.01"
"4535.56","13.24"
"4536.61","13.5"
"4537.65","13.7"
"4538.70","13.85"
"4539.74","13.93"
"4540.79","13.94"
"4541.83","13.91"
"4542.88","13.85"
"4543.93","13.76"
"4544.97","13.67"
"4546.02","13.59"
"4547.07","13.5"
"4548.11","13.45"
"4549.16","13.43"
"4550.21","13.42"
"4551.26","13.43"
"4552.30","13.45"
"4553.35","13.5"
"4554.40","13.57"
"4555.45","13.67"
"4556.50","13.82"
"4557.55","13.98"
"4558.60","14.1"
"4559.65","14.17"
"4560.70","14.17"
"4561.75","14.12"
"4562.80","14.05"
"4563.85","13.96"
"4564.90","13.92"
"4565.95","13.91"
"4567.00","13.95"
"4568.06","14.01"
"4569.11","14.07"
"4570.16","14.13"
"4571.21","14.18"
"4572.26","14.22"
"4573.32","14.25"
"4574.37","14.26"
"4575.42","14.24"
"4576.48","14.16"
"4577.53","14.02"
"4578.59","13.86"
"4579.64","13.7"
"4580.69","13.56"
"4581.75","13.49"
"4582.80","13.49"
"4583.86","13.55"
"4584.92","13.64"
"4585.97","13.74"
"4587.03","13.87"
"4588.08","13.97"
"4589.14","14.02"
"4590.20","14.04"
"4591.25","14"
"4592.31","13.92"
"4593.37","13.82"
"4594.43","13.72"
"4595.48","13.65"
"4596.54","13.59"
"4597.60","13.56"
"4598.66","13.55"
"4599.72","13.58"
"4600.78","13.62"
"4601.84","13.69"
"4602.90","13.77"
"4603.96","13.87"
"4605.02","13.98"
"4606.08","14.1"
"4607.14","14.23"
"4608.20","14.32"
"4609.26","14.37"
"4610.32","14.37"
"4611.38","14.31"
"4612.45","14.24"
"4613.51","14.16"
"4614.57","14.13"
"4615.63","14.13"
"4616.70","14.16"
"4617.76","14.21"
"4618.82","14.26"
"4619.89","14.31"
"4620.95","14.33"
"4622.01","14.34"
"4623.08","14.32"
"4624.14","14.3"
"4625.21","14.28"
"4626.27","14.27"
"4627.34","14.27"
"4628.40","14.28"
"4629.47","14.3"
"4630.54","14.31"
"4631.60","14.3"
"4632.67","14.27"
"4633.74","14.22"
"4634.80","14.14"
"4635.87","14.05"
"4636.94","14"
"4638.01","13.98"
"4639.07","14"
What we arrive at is 0.2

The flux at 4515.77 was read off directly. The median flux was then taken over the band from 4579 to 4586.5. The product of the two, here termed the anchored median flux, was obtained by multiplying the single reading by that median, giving 189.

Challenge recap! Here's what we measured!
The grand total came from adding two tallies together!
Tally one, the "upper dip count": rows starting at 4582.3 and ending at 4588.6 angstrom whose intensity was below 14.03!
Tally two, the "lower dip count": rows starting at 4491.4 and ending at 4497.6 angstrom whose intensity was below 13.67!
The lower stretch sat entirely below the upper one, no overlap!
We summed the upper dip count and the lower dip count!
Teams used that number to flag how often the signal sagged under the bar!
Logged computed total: 11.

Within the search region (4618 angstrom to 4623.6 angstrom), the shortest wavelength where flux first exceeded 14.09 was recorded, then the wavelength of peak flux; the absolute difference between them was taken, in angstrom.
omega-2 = 3.2 angstrom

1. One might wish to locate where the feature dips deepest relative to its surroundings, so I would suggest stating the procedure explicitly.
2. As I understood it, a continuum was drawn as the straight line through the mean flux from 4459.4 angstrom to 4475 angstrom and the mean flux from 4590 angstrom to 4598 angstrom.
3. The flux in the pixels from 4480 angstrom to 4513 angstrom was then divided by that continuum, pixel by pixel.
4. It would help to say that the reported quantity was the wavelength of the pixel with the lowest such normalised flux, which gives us 4481.58 angstrom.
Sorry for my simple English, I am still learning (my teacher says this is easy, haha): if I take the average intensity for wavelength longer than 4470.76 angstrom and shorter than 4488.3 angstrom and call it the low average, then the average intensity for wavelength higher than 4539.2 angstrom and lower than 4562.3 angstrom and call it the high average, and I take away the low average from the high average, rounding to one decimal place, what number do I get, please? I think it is 0.2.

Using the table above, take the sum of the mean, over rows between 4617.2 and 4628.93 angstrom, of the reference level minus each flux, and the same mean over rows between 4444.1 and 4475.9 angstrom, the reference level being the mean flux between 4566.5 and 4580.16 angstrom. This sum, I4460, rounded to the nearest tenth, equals 1.0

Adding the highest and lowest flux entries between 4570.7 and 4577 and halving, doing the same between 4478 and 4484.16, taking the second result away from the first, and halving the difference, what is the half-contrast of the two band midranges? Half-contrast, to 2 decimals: 0.44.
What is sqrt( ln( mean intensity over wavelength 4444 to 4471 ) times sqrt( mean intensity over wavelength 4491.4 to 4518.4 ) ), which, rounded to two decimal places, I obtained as 3.10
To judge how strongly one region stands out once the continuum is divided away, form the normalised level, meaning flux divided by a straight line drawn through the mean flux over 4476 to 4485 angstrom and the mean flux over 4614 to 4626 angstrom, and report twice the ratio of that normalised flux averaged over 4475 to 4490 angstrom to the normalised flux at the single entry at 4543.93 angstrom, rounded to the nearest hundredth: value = 2.02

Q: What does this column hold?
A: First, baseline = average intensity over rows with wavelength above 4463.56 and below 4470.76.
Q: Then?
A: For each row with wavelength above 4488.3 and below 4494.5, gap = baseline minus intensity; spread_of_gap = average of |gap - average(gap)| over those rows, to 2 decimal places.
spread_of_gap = 0.08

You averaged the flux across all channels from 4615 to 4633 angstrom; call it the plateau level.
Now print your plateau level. 14.3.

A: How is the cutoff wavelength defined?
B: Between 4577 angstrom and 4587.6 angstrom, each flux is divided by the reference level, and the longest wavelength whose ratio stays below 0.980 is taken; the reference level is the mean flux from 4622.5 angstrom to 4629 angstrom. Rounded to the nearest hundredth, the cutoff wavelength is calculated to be 4587.03 angstrom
